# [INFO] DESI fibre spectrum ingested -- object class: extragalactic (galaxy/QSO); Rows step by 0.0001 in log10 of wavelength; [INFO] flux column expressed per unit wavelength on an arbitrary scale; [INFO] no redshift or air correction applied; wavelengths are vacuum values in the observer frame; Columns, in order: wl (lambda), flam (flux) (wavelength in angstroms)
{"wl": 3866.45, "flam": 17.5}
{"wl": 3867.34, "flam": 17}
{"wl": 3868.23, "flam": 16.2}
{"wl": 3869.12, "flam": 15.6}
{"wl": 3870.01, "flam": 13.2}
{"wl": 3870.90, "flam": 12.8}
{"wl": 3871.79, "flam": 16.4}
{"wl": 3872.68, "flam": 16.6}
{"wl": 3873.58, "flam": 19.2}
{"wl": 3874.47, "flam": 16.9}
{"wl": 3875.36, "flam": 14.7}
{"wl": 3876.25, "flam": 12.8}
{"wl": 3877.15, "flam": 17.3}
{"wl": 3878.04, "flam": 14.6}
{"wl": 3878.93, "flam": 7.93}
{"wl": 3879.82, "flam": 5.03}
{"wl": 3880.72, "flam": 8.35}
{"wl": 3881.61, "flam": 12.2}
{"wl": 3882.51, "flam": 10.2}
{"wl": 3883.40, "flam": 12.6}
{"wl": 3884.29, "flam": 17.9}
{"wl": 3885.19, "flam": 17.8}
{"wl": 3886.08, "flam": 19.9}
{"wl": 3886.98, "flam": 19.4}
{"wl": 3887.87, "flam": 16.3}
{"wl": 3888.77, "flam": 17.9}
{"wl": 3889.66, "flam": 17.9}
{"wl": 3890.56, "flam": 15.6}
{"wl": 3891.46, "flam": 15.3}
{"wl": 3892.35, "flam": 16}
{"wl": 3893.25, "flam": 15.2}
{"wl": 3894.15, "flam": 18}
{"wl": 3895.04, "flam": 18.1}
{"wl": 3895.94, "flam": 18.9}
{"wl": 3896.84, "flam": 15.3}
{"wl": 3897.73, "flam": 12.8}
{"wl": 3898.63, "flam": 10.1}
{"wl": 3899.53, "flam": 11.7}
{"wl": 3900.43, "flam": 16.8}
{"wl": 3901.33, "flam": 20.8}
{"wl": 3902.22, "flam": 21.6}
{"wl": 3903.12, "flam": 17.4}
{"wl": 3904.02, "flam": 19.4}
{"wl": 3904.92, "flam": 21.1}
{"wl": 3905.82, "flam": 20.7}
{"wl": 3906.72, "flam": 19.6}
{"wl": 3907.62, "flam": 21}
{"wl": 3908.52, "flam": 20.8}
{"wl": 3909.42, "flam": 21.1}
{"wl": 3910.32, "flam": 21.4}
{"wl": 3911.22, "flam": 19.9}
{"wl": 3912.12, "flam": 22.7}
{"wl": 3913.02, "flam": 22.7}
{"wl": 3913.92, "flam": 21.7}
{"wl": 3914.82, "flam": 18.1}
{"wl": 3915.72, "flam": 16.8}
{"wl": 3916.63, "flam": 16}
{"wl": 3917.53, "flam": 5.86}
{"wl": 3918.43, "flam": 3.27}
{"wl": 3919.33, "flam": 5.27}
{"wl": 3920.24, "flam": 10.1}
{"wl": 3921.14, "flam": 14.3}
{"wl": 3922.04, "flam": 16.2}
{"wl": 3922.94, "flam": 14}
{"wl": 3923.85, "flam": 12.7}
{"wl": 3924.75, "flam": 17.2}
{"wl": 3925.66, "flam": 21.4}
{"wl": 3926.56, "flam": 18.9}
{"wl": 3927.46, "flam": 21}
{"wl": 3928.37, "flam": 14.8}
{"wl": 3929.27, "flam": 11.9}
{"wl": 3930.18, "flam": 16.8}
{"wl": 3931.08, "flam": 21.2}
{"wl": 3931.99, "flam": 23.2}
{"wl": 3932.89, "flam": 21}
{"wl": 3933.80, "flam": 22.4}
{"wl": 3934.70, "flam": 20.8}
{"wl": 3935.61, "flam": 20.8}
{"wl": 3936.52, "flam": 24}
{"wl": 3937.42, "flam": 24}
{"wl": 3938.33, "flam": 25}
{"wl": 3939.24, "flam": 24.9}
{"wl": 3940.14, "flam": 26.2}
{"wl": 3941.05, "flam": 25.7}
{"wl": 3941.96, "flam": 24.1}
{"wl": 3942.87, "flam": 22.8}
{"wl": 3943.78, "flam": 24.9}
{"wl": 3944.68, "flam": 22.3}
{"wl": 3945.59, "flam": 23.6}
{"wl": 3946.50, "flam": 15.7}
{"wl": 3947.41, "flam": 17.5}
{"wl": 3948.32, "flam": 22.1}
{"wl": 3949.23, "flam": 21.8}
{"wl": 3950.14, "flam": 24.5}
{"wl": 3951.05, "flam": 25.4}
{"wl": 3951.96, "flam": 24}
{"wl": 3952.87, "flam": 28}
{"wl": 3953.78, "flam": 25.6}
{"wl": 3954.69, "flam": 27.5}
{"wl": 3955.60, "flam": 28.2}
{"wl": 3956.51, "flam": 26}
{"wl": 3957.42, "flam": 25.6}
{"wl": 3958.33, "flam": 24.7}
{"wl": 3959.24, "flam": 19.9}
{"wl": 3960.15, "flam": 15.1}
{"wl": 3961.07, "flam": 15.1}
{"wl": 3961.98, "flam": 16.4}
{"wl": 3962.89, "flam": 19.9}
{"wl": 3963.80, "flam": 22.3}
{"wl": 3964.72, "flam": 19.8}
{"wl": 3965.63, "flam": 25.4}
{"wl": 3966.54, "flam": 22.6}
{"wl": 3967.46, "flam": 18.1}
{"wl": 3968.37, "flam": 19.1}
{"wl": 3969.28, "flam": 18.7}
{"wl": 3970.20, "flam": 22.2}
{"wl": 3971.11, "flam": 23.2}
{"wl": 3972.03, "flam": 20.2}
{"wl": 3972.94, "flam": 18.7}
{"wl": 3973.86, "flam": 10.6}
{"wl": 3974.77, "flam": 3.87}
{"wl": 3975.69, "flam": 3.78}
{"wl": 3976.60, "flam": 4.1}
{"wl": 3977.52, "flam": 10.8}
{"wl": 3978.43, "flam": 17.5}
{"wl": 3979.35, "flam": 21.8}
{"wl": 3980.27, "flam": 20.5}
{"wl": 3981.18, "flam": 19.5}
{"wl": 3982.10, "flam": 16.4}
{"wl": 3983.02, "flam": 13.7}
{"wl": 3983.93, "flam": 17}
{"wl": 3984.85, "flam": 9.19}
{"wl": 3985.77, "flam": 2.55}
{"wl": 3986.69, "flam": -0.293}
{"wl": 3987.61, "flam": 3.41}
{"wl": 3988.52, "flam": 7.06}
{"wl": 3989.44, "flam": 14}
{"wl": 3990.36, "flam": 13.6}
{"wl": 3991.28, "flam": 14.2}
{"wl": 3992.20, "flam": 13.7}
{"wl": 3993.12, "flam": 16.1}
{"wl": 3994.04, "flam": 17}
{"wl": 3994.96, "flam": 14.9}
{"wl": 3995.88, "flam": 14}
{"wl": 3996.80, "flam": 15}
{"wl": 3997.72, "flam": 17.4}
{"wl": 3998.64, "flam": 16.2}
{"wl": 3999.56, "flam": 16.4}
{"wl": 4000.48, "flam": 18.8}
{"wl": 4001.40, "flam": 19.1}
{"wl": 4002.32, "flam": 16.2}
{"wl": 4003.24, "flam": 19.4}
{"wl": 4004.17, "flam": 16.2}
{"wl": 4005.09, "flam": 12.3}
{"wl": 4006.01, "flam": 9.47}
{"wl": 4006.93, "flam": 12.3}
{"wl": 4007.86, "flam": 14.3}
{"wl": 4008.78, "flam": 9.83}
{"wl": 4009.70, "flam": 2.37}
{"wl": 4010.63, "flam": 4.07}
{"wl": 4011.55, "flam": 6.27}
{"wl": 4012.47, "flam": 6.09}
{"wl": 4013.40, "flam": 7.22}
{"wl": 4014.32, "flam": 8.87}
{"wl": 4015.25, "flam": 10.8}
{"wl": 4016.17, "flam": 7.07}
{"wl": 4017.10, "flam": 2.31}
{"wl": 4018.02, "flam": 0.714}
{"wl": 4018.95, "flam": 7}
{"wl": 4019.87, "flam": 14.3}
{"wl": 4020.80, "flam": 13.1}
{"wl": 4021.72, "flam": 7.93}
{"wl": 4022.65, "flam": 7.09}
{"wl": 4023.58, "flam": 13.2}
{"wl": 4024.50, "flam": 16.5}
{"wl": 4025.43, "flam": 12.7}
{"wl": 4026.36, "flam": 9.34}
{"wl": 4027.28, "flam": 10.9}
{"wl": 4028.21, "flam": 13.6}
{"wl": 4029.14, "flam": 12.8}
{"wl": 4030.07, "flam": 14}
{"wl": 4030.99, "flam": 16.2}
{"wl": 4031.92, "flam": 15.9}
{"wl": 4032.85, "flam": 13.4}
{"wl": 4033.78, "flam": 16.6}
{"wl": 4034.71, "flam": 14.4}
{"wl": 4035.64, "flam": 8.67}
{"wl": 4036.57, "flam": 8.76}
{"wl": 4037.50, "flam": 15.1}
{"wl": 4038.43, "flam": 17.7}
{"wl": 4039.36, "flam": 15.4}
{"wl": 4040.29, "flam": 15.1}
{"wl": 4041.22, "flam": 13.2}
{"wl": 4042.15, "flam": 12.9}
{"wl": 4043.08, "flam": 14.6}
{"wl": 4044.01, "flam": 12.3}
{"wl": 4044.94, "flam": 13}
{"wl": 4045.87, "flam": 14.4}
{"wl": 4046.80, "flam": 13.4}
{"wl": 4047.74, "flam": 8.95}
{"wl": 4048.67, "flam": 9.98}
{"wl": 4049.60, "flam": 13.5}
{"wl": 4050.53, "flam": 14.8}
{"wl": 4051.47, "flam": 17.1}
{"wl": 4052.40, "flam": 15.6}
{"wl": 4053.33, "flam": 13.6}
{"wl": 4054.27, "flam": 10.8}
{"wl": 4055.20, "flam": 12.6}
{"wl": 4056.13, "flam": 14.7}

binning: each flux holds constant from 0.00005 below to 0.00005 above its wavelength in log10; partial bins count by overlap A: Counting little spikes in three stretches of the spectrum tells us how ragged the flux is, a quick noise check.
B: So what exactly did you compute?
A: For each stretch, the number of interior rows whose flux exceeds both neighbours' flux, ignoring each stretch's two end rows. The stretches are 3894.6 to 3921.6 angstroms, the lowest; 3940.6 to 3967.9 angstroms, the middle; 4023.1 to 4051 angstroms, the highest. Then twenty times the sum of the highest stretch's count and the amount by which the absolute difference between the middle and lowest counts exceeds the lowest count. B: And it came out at 100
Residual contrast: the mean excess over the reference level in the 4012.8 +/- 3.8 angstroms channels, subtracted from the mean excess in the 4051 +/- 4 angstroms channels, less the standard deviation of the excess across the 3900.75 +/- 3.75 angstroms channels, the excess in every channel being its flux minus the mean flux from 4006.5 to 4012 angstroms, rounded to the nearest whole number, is 2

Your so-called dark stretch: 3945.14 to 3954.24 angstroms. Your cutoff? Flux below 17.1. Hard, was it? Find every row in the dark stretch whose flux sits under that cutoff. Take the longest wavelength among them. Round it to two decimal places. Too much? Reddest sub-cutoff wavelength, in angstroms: 3946.50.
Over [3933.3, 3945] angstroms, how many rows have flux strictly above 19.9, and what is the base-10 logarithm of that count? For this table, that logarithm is 1.1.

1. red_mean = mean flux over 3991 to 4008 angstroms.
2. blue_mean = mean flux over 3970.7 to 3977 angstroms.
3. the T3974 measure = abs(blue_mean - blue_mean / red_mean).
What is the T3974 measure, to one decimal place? 11.3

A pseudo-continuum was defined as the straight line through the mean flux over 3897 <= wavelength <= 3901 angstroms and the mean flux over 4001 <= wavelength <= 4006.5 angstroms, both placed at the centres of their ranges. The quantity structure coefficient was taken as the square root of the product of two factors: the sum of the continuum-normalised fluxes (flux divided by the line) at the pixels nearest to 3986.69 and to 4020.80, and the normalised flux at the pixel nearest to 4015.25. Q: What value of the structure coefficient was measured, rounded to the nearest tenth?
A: 0.7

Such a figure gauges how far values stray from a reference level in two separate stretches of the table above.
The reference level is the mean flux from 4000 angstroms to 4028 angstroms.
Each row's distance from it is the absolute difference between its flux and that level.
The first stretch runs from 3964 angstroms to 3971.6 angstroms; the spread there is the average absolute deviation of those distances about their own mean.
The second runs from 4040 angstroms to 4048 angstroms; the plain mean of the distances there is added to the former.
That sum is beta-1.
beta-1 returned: 5.1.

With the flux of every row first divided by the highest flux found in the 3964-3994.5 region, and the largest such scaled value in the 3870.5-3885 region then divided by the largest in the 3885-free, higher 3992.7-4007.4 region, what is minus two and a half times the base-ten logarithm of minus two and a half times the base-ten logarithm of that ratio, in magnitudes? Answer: 4.9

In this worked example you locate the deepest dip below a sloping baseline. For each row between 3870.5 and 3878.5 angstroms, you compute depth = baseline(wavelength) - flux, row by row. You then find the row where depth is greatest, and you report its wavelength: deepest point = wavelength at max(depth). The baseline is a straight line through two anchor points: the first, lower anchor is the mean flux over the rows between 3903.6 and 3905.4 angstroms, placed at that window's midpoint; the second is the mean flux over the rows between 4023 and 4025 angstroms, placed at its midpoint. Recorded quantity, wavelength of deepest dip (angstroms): 3870.90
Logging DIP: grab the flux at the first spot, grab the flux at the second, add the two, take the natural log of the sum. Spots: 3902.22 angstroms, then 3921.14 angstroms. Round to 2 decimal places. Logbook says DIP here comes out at 3.58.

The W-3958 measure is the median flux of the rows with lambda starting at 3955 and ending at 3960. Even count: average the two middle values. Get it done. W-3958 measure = 25.6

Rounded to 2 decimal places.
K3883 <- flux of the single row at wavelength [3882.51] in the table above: 10.20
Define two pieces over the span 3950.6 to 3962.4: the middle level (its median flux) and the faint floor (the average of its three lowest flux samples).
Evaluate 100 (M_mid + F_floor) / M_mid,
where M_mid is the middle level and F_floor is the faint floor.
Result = 161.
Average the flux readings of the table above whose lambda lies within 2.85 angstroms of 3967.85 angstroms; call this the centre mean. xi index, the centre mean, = 21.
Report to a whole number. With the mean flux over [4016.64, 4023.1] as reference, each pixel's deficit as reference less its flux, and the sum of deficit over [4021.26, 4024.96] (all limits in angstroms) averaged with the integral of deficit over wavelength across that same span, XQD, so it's -14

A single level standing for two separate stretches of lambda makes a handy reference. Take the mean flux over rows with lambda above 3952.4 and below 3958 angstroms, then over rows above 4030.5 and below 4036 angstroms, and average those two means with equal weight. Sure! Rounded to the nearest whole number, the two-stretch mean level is 21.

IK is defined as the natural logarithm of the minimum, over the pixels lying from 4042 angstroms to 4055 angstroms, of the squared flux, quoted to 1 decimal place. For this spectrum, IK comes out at 4.4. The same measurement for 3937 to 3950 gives 5.5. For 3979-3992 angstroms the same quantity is -2.5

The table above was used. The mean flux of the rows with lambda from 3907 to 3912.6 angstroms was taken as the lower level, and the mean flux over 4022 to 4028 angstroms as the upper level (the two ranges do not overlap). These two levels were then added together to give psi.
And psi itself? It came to 33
